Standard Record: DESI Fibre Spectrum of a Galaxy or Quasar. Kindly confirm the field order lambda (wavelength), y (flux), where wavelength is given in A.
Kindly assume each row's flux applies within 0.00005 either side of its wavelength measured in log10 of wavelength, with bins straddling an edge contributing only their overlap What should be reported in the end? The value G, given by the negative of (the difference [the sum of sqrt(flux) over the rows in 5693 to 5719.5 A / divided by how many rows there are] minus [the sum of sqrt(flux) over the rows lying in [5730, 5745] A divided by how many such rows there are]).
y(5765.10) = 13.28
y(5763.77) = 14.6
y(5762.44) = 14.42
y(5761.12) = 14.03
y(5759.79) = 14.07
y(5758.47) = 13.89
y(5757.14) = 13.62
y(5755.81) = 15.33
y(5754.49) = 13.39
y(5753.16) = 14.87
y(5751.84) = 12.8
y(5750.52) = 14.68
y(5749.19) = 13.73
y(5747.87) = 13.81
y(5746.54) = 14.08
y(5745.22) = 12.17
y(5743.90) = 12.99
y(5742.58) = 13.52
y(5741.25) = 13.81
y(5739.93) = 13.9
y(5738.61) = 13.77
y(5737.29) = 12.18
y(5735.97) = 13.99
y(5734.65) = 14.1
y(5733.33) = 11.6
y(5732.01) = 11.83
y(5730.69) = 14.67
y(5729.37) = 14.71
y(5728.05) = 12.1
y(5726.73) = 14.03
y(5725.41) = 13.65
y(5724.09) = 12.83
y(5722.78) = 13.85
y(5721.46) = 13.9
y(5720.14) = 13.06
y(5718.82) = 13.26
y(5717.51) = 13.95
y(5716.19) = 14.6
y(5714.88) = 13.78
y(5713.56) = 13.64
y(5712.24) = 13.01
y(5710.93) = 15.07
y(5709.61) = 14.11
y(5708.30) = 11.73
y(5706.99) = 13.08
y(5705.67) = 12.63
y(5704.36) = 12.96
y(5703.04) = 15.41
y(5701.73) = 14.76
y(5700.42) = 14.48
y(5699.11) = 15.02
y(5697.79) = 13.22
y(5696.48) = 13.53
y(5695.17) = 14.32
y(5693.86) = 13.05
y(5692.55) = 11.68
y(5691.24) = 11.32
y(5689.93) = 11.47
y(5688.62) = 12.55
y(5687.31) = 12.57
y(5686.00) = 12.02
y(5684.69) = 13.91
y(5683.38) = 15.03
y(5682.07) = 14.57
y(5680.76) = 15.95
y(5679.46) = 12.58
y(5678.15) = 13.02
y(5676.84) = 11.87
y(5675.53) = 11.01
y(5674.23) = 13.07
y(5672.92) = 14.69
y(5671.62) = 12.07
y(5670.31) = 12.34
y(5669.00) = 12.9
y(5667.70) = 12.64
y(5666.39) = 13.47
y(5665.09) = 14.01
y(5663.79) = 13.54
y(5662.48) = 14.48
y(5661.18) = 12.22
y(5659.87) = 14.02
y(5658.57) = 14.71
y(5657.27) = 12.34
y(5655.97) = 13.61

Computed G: -0.06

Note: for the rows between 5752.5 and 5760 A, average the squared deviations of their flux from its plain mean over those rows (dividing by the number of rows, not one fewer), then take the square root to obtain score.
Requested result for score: 0.7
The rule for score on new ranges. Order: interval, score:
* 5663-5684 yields 1.3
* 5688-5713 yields 1.2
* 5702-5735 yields 1.0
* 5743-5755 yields 0.8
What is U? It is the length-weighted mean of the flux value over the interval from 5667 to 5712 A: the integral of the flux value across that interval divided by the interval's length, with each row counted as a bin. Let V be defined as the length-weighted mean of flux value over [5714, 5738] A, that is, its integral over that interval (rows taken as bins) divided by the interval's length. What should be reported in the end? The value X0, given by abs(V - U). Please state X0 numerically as 0.20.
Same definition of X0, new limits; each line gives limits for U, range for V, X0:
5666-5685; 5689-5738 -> 0.16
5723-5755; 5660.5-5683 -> 0.25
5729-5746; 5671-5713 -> 0.00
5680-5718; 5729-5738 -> 0.31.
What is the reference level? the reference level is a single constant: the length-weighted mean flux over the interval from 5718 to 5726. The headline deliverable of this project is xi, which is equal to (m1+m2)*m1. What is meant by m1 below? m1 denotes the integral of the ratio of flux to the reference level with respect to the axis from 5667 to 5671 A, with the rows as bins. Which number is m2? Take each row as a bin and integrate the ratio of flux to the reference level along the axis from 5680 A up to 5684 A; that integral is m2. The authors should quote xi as 31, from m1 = 3.75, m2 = 4.5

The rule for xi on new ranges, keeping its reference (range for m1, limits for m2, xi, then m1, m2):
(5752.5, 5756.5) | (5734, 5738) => 36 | 4.32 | 4.0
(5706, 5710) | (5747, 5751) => 31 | 3.83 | 4.2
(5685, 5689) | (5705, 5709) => 28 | 3.72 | 3.7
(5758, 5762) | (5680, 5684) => 36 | 4.18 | 4.5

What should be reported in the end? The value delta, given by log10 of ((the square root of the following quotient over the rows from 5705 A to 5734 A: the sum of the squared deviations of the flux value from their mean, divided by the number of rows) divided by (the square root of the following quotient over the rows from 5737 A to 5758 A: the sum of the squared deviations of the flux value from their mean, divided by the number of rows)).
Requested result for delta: 0.07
